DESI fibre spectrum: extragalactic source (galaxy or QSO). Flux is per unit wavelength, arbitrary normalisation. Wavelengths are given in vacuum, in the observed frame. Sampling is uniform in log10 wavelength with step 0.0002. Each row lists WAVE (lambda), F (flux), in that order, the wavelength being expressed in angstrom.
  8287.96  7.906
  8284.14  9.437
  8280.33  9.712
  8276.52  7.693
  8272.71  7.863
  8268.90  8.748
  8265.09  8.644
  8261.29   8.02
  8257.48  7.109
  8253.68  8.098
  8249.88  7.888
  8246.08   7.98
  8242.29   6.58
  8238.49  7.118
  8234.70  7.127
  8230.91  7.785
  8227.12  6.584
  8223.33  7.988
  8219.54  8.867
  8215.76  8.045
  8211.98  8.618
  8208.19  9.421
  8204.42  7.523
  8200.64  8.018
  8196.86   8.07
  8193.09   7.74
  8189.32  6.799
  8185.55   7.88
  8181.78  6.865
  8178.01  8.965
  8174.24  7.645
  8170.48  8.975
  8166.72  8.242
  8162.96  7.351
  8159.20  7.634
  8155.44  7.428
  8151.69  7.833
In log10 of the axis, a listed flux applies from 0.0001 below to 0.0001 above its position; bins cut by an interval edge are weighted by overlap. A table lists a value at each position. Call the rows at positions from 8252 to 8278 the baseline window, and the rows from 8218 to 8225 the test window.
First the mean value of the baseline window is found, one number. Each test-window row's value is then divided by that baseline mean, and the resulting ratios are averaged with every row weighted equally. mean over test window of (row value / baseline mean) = 1.05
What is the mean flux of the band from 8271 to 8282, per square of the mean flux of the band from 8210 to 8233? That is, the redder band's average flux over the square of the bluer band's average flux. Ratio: 0.132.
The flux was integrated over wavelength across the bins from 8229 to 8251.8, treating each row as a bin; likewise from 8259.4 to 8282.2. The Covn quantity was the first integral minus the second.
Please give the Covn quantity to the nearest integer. -24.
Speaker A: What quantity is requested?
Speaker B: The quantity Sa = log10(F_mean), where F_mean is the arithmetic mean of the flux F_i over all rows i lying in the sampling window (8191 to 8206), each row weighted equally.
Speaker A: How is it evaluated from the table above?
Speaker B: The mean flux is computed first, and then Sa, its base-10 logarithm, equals 0.894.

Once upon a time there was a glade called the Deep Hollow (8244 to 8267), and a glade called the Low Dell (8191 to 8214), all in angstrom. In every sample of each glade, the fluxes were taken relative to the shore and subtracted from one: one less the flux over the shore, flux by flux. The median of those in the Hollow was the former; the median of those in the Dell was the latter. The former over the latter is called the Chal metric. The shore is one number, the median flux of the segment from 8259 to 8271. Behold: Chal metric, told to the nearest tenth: 1.1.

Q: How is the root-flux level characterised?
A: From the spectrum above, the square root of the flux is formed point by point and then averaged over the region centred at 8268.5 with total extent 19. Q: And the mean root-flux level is 2.86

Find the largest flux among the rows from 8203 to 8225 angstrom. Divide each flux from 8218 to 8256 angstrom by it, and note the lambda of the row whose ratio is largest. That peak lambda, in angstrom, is 8219.54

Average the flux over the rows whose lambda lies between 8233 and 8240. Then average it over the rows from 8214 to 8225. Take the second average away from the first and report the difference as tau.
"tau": -1.2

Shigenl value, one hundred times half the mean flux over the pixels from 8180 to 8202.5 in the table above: 378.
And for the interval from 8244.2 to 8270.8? 403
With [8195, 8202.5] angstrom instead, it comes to 402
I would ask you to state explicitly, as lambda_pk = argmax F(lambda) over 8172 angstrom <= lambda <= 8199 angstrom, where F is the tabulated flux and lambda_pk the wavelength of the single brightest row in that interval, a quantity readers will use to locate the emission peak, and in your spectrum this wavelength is 8178.01 angstrom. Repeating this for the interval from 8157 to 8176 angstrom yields 8170.48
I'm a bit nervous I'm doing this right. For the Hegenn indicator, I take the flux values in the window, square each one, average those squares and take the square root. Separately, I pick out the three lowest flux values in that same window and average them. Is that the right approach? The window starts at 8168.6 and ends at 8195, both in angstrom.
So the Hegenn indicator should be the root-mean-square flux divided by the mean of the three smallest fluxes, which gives 1.11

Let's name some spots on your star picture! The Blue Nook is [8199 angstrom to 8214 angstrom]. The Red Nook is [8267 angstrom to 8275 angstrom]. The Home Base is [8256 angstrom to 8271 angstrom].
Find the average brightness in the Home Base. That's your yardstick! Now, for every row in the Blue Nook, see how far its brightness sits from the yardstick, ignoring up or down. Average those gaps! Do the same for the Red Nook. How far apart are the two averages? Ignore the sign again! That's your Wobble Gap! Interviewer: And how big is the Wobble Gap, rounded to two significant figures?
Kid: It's 0.18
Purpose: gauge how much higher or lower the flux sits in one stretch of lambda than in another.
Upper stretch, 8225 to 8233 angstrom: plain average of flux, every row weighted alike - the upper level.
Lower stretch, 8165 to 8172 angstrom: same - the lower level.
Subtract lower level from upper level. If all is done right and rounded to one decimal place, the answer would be -1.4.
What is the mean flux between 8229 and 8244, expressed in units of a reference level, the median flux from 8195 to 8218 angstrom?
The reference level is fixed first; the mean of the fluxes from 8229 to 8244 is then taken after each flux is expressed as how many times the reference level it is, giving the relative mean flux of 0.89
